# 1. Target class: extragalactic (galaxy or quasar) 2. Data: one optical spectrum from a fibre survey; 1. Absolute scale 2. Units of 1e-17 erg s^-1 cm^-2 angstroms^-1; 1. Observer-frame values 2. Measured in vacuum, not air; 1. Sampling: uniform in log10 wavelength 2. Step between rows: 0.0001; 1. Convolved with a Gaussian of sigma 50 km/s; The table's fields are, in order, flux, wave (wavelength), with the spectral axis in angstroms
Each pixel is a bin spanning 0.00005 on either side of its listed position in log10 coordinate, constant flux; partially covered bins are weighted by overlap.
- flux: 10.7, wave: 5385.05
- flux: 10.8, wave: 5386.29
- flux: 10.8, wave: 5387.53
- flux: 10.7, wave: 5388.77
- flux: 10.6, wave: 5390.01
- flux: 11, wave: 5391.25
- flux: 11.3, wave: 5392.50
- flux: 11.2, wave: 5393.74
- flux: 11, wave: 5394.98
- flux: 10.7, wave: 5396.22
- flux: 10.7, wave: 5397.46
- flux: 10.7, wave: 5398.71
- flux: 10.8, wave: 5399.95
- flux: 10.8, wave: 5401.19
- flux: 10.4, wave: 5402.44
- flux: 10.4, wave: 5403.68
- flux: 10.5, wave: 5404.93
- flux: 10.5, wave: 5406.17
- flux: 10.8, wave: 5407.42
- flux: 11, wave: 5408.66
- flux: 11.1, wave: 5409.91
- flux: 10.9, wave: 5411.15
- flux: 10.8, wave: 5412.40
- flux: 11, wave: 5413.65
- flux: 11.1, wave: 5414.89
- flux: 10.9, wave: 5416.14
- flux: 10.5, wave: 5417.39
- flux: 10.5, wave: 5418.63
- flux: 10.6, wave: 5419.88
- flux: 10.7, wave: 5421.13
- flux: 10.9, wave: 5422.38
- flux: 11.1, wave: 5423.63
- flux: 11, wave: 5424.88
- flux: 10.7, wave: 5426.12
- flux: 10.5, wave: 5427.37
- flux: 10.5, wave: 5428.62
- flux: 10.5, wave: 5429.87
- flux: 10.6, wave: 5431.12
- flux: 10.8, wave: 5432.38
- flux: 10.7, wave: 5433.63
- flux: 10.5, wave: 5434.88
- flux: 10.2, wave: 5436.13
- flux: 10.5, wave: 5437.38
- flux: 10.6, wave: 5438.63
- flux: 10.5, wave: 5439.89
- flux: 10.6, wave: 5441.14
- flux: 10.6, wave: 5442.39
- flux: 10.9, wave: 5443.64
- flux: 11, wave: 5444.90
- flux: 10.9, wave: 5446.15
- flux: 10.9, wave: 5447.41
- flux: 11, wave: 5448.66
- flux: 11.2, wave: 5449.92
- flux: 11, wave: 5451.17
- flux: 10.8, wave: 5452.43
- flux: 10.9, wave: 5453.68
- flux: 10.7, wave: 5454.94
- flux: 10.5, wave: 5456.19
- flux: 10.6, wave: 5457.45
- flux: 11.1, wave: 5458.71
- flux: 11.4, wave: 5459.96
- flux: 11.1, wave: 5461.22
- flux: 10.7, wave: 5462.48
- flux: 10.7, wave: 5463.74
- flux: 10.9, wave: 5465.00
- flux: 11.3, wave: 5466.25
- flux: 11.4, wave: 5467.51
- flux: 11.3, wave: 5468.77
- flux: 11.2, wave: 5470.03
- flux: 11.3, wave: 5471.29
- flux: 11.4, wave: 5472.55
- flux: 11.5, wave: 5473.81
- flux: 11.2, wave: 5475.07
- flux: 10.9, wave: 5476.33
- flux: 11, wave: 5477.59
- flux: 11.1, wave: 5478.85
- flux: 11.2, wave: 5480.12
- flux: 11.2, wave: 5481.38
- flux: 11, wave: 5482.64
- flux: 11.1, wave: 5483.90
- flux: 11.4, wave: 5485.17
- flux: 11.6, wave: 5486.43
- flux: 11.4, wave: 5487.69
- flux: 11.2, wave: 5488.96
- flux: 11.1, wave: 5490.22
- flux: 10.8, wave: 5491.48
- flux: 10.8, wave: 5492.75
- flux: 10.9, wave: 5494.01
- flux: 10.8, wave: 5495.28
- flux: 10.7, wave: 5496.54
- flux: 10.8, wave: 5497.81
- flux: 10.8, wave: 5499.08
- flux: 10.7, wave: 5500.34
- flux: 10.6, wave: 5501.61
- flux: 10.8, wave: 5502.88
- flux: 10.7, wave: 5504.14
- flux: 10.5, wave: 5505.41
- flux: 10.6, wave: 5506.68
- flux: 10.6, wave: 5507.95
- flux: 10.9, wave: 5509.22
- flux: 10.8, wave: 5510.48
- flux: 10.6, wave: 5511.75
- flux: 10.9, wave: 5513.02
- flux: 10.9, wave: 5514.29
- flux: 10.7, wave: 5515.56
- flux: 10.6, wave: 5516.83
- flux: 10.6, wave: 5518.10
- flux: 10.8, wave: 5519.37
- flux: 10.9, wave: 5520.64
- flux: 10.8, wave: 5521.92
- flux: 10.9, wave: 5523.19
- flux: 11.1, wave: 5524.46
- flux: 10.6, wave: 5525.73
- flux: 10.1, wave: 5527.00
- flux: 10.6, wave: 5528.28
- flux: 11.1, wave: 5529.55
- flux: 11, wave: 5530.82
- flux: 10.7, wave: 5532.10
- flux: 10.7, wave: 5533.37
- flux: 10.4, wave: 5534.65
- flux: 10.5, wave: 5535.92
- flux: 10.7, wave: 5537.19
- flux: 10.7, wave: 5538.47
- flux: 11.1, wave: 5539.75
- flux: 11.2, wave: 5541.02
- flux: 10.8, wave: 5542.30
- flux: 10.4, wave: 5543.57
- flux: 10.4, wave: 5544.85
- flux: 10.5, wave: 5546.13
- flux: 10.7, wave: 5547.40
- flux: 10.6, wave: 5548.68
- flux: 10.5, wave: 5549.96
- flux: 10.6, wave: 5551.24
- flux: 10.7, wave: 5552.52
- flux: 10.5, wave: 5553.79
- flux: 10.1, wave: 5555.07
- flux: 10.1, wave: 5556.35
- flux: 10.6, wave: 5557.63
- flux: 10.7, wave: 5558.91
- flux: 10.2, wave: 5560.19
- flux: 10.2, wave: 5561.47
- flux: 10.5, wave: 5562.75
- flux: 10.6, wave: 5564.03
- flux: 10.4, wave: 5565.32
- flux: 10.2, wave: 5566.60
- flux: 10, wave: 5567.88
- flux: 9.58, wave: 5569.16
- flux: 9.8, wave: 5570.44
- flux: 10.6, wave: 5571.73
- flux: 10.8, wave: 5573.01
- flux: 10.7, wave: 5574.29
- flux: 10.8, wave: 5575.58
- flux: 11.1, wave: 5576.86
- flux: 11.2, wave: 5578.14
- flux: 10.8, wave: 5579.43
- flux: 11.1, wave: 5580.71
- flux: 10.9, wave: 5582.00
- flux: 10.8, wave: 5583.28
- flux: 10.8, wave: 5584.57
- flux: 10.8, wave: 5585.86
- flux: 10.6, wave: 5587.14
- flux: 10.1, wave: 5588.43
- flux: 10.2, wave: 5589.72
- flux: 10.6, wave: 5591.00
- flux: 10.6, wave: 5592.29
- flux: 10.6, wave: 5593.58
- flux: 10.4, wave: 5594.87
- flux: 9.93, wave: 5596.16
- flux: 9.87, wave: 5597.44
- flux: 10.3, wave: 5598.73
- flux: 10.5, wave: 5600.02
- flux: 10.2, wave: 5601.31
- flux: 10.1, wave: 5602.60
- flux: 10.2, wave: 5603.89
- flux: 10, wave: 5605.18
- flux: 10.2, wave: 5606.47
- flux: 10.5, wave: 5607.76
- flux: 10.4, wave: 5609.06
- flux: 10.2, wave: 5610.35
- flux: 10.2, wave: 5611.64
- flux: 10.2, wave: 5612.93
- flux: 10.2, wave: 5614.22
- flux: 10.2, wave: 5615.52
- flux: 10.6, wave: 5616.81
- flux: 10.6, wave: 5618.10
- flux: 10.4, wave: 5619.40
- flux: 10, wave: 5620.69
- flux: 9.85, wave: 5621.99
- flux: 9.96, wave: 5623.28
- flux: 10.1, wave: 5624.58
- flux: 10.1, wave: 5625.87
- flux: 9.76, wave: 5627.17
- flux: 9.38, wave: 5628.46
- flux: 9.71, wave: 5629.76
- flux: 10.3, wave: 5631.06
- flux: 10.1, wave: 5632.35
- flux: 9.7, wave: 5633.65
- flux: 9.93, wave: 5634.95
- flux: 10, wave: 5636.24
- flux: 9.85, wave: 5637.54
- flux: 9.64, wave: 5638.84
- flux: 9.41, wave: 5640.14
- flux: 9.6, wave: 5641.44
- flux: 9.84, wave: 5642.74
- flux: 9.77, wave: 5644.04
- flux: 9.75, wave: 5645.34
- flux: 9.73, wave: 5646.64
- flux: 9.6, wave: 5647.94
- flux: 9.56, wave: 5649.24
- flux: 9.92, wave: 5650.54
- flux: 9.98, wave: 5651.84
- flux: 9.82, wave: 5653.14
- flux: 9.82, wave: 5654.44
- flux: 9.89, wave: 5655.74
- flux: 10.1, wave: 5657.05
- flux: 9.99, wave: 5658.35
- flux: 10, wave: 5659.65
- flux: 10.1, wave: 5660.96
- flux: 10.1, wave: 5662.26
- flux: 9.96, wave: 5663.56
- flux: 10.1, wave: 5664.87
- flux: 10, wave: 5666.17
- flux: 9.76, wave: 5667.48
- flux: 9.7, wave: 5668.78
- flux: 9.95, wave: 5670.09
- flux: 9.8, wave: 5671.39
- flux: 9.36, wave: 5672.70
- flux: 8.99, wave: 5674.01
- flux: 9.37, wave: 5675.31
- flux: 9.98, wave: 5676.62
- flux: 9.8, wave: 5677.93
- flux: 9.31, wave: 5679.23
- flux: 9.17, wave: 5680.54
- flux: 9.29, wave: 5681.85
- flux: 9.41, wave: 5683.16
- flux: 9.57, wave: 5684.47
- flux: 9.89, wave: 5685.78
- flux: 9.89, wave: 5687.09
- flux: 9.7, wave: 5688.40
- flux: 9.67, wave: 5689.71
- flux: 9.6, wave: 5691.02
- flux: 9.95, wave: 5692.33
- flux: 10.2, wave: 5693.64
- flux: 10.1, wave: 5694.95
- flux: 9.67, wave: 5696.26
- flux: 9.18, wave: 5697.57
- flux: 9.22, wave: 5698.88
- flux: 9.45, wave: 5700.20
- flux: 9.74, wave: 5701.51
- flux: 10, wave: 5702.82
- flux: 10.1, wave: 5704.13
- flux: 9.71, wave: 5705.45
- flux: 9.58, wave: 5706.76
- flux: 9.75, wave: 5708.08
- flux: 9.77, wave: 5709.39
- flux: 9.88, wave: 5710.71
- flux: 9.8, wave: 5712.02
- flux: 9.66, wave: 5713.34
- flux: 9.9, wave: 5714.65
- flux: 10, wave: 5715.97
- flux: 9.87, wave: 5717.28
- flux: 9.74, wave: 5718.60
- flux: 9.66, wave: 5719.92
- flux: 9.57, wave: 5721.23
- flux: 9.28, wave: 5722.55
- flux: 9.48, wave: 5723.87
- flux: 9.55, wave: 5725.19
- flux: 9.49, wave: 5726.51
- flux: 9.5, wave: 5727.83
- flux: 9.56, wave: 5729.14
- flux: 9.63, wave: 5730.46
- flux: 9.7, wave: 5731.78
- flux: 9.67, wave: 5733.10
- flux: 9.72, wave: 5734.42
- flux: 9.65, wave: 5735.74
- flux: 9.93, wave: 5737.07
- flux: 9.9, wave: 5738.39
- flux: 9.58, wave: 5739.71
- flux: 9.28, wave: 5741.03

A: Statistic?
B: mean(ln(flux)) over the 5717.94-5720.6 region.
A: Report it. 2.27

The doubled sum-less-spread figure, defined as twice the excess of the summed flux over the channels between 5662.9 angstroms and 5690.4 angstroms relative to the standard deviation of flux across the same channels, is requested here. 405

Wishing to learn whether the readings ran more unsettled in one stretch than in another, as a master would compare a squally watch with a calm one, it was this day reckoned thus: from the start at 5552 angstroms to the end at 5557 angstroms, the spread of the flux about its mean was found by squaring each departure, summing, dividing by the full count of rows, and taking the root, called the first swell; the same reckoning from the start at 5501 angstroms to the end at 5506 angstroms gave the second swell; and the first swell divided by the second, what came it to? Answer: 2.3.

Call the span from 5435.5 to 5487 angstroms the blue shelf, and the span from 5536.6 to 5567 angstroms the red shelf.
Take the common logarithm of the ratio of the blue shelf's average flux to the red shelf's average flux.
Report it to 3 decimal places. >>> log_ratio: 0.018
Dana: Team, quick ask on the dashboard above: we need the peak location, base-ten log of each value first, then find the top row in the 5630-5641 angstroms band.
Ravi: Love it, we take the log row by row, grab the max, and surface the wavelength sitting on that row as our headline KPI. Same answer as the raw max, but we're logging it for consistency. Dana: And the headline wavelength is 5631.06 angstroms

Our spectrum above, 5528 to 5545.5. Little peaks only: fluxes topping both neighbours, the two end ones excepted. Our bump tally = 2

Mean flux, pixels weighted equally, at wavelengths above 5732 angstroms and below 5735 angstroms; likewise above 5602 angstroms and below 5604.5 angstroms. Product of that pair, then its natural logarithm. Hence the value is 4.59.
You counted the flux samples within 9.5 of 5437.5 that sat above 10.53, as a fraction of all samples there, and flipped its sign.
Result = -0.6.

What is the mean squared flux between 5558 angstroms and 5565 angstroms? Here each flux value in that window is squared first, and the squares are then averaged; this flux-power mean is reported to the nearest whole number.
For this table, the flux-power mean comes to 109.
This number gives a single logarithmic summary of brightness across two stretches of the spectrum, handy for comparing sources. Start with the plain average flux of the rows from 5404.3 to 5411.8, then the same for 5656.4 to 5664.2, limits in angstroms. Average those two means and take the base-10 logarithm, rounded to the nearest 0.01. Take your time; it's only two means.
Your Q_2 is 1.02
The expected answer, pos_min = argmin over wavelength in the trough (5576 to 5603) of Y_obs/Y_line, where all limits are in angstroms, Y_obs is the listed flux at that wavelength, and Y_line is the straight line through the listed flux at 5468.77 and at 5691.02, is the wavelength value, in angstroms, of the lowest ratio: 5597.44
